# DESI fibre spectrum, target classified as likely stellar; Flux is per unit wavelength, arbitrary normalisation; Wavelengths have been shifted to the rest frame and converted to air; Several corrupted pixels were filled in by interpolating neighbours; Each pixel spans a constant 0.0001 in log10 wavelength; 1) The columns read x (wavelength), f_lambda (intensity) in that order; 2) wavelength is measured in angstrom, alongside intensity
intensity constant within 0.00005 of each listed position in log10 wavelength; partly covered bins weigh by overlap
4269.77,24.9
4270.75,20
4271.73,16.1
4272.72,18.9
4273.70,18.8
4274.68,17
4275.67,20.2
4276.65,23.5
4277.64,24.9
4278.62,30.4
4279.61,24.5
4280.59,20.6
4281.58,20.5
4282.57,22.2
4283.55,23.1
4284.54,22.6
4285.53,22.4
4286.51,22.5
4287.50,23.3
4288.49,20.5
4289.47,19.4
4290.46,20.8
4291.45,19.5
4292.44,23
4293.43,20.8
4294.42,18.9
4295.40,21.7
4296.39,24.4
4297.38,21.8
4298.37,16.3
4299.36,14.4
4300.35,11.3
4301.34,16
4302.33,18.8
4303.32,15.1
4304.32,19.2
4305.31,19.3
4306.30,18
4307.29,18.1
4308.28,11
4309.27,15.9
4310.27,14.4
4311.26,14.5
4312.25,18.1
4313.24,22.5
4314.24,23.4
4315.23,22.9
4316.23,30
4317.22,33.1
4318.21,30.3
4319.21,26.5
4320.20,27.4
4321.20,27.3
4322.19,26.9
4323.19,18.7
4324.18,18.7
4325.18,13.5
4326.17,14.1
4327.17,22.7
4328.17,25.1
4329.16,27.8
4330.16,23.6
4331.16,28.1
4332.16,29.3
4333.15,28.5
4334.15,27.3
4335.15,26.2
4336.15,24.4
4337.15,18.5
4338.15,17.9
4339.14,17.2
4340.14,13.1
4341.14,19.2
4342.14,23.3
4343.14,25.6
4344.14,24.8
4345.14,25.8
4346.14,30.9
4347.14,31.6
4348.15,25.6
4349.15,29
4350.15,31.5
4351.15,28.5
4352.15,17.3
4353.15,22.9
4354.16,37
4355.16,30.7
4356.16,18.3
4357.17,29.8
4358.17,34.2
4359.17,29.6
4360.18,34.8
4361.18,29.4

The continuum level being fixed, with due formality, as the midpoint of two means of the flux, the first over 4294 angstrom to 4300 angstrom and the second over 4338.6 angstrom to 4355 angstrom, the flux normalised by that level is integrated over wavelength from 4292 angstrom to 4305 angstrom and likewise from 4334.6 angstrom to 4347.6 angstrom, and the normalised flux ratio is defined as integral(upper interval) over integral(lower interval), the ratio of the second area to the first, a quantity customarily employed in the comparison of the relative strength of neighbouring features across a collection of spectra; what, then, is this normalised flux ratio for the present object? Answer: 1.2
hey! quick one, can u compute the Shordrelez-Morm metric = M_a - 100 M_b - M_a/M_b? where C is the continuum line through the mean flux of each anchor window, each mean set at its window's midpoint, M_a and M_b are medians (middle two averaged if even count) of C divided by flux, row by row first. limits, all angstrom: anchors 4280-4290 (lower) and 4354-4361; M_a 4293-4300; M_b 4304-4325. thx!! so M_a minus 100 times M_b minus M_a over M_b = -125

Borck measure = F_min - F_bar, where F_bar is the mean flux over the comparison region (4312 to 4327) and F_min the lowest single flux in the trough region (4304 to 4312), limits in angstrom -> -13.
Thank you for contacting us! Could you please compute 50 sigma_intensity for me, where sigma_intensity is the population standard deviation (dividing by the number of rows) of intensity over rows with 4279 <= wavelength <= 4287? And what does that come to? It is 61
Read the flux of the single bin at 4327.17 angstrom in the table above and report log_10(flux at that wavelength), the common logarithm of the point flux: 1.36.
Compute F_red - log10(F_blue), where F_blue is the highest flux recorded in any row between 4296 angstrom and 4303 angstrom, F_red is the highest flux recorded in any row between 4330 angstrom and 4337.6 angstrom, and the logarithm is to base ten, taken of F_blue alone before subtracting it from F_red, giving 27.9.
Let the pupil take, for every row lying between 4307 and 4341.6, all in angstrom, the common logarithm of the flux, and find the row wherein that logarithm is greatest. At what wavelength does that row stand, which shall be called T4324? 4317.22 angstrom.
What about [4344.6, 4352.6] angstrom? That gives 4347.14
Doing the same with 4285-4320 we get 4317.22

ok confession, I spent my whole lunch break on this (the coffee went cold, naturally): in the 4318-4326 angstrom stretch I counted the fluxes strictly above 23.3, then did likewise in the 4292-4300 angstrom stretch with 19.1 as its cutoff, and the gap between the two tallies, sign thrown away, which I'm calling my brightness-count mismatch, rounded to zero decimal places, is 0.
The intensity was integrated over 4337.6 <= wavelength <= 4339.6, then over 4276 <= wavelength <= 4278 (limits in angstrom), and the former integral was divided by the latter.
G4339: 0.74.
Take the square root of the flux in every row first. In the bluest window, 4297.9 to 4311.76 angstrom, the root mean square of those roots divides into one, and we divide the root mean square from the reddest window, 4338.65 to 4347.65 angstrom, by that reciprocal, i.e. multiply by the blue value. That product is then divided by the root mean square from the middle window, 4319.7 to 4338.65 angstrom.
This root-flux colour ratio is 3.99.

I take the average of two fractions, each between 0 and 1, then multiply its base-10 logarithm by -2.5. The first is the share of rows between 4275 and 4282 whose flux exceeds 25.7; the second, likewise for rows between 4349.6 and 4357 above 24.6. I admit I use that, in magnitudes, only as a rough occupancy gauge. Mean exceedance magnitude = 1.12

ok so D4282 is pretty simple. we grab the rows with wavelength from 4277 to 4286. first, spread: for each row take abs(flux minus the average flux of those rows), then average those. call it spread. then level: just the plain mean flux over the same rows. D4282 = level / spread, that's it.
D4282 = 11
